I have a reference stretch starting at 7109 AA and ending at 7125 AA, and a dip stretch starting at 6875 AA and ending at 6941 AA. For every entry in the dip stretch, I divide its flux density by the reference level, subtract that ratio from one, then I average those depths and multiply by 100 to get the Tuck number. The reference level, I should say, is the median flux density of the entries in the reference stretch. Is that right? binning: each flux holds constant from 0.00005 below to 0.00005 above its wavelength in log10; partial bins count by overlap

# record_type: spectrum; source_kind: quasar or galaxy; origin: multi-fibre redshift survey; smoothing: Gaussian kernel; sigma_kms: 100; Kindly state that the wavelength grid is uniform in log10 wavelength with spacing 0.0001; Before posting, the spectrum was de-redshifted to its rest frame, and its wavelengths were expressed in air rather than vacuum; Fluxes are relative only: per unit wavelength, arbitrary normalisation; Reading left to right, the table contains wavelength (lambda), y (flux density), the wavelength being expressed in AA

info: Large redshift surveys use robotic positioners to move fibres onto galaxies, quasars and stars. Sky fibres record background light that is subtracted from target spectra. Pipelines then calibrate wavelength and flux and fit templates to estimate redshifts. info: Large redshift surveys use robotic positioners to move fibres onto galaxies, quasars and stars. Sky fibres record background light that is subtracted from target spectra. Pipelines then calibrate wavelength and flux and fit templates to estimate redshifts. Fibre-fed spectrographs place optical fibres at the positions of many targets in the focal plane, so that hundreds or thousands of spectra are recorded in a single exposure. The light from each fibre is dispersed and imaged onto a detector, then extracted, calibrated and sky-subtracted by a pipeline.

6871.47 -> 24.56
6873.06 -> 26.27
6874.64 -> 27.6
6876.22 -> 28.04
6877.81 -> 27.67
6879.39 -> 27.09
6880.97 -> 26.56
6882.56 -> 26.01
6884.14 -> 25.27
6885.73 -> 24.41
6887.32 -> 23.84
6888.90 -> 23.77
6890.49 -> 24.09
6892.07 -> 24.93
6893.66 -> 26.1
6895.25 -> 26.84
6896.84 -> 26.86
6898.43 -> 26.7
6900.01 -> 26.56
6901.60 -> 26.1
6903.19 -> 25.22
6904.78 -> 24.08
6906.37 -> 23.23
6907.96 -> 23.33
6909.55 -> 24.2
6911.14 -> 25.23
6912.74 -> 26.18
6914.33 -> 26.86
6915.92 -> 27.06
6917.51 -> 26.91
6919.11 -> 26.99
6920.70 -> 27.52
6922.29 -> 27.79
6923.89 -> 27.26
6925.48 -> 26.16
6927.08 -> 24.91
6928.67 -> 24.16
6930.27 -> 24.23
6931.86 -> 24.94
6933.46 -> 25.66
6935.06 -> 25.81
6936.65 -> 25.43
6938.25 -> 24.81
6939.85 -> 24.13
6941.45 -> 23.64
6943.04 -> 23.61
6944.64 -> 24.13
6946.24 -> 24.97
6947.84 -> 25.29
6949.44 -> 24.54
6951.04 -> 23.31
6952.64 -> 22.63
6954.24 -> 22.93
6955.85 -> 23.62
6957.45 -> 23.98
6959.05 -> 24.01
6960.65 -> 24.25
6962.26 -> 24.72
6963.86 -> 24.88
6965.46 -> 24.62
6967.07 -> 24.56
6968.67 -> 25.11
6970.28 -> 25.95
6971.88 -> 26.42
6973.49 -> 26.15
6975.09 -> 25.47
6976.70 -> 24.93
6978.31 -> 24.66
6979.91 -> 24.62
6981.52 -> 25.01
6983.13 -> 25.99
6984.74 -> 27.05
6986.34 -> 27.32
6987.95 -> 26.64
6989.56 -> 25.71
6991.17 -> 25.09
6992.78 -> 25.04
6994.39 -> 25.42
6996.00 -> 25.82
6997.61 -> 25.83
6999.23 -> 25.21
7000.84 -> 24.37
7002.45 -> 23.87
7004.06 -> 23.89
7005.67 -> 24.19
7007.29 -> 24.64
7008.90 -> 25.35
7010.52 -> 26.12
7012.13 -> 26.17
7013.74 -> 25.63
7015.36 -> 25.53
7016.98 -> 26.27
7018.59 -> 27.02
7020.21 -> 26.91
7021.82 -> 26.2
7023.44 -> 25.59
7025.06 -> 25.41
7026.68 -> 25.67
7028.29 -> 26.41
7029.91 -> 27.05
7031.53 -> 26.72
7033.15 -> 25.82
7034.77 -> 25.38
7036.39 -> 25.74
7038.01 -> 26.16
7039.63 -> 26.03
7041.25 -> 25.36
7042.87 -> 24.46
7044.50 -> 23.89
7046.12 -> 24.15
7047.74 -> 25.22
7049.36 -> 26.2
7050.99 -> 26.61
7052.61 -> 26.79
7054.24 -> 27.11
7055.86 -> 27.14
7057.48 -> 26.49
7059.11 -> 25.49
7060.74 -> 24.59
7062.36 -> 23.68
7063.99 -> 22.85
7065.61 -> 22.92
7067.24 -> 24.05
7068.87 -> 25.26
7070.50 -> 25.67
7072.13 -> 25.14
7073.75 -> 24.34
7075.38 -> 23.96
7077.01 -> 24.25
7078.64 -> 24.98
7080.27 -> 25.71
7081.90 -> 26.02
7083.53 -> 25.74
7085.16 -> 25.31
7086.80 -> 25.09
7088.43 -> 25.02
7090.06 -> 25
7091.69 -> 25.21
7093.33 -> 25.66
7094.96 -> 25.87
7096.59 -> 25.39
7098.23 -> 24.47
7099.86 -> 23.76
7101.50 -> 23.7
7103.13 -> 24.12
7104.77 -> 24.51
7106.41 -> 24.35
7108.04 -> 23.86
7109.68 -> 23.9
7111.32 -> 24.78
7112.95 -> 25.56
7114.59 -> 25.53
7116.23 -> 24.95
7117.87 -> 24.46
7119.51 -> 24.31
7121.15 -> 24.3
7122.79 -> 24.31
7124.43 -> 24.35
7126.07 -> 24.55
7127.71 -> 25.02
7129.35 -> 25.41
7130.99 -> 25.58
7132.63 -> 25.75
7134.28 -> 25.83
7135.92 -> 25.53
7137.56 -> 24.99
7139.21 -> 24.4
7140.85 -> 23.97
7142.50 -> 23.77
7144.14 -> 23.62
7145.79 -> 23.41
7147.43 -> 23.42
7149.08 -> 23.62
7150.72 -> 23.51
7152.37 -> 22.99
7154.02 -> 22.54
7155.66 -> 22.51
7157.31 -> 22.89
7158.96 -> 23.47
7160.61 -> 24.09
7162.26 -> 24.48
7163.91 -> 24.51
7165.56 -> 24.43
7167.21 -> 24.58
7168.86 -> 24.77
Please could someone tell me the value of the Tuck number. -5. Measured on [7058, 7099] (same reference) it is -2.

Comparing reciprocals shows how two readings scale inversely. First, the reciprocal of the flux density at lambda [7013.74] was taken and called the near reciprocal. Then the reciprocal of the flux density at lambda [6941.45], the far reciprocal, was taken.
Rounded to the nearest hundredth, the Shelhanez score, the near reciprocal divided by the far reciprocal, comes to 0.92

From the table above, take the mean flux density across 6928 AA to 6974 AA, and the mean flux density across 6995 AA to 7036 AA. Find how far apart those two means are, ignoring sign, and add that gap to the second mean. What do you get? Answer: 26.7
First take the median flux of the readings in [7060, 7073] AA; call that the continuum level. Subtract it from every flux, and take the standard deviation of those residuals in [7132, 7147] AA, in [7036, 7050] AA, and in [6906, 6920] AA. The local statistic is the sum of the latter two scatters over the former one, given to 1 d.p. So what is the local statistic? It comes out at 2.6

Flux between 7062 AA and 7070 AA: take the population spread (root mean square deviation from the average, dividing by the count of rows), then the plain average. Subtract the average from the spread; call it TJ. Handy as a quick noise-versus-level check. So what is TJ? -22.9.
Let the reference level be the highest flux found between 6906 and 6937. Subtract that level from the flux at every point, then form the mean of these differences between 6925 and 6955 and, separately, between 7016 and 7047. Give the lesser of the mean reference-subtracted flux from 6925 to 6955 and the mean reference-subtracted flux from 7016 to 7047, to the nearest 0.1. -3.3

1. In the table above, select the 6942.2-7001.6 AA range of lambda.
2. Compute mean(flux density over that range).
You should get 25.0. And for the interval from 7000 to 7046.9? 25.5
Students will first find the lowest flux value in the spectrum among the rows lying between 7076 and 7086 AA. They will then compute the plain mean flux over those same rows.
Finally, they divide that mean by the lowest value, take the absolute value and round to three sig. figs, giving 1.04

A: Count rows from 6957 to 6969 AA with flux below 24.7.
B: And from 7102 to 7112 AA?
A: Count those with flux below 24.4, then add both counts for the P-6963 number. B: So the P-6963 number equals 9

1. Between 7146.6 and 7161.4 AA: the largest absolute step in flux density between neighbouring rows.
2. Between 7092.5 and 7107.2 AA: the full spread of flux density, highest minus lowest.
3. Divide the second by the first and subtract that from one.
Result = -2.5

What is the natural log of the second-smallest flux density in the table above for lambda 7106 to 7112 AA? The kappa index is 3.17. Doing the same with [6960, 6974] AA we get 3.20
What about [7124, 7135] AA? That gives 3.20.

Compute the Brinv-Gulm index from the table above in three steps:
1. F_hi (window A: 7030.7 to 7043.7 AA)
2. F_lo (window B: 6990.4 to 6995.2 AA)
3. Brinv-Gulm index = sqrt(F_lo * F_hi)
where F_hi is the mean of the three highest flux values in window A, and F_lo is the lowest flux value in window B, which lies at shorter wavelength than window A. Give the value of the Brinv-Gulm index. 25.7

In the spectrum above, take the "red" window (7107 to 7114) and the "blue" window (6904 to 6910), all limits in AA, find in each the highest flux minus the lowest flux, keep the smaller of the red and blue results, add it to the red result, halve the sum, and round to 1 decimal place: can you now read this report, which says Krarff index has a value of 1.3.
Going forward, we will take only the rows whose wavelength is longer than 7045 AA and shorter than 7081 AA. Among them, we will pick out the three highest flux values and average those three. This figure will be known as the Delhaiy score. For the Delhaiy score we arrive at 27.0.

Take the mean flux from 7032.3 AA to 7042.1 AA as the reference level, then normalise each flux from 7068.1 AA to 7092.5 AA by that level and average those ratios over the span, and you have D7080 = 0.975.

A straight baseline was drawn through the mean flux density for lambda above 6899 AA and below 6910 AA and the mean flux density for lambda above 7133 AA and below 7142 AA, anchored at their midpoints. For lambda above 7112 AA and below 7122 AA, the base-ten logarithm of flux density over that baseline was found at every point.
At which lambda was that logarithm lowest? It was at 7121.15 AA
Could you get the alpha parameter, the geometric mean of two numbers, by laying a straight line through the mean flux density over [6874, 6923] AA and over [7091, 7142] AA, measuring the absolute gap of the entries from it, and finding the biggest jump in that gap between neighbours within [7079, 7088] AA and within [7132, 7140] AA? 0.5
